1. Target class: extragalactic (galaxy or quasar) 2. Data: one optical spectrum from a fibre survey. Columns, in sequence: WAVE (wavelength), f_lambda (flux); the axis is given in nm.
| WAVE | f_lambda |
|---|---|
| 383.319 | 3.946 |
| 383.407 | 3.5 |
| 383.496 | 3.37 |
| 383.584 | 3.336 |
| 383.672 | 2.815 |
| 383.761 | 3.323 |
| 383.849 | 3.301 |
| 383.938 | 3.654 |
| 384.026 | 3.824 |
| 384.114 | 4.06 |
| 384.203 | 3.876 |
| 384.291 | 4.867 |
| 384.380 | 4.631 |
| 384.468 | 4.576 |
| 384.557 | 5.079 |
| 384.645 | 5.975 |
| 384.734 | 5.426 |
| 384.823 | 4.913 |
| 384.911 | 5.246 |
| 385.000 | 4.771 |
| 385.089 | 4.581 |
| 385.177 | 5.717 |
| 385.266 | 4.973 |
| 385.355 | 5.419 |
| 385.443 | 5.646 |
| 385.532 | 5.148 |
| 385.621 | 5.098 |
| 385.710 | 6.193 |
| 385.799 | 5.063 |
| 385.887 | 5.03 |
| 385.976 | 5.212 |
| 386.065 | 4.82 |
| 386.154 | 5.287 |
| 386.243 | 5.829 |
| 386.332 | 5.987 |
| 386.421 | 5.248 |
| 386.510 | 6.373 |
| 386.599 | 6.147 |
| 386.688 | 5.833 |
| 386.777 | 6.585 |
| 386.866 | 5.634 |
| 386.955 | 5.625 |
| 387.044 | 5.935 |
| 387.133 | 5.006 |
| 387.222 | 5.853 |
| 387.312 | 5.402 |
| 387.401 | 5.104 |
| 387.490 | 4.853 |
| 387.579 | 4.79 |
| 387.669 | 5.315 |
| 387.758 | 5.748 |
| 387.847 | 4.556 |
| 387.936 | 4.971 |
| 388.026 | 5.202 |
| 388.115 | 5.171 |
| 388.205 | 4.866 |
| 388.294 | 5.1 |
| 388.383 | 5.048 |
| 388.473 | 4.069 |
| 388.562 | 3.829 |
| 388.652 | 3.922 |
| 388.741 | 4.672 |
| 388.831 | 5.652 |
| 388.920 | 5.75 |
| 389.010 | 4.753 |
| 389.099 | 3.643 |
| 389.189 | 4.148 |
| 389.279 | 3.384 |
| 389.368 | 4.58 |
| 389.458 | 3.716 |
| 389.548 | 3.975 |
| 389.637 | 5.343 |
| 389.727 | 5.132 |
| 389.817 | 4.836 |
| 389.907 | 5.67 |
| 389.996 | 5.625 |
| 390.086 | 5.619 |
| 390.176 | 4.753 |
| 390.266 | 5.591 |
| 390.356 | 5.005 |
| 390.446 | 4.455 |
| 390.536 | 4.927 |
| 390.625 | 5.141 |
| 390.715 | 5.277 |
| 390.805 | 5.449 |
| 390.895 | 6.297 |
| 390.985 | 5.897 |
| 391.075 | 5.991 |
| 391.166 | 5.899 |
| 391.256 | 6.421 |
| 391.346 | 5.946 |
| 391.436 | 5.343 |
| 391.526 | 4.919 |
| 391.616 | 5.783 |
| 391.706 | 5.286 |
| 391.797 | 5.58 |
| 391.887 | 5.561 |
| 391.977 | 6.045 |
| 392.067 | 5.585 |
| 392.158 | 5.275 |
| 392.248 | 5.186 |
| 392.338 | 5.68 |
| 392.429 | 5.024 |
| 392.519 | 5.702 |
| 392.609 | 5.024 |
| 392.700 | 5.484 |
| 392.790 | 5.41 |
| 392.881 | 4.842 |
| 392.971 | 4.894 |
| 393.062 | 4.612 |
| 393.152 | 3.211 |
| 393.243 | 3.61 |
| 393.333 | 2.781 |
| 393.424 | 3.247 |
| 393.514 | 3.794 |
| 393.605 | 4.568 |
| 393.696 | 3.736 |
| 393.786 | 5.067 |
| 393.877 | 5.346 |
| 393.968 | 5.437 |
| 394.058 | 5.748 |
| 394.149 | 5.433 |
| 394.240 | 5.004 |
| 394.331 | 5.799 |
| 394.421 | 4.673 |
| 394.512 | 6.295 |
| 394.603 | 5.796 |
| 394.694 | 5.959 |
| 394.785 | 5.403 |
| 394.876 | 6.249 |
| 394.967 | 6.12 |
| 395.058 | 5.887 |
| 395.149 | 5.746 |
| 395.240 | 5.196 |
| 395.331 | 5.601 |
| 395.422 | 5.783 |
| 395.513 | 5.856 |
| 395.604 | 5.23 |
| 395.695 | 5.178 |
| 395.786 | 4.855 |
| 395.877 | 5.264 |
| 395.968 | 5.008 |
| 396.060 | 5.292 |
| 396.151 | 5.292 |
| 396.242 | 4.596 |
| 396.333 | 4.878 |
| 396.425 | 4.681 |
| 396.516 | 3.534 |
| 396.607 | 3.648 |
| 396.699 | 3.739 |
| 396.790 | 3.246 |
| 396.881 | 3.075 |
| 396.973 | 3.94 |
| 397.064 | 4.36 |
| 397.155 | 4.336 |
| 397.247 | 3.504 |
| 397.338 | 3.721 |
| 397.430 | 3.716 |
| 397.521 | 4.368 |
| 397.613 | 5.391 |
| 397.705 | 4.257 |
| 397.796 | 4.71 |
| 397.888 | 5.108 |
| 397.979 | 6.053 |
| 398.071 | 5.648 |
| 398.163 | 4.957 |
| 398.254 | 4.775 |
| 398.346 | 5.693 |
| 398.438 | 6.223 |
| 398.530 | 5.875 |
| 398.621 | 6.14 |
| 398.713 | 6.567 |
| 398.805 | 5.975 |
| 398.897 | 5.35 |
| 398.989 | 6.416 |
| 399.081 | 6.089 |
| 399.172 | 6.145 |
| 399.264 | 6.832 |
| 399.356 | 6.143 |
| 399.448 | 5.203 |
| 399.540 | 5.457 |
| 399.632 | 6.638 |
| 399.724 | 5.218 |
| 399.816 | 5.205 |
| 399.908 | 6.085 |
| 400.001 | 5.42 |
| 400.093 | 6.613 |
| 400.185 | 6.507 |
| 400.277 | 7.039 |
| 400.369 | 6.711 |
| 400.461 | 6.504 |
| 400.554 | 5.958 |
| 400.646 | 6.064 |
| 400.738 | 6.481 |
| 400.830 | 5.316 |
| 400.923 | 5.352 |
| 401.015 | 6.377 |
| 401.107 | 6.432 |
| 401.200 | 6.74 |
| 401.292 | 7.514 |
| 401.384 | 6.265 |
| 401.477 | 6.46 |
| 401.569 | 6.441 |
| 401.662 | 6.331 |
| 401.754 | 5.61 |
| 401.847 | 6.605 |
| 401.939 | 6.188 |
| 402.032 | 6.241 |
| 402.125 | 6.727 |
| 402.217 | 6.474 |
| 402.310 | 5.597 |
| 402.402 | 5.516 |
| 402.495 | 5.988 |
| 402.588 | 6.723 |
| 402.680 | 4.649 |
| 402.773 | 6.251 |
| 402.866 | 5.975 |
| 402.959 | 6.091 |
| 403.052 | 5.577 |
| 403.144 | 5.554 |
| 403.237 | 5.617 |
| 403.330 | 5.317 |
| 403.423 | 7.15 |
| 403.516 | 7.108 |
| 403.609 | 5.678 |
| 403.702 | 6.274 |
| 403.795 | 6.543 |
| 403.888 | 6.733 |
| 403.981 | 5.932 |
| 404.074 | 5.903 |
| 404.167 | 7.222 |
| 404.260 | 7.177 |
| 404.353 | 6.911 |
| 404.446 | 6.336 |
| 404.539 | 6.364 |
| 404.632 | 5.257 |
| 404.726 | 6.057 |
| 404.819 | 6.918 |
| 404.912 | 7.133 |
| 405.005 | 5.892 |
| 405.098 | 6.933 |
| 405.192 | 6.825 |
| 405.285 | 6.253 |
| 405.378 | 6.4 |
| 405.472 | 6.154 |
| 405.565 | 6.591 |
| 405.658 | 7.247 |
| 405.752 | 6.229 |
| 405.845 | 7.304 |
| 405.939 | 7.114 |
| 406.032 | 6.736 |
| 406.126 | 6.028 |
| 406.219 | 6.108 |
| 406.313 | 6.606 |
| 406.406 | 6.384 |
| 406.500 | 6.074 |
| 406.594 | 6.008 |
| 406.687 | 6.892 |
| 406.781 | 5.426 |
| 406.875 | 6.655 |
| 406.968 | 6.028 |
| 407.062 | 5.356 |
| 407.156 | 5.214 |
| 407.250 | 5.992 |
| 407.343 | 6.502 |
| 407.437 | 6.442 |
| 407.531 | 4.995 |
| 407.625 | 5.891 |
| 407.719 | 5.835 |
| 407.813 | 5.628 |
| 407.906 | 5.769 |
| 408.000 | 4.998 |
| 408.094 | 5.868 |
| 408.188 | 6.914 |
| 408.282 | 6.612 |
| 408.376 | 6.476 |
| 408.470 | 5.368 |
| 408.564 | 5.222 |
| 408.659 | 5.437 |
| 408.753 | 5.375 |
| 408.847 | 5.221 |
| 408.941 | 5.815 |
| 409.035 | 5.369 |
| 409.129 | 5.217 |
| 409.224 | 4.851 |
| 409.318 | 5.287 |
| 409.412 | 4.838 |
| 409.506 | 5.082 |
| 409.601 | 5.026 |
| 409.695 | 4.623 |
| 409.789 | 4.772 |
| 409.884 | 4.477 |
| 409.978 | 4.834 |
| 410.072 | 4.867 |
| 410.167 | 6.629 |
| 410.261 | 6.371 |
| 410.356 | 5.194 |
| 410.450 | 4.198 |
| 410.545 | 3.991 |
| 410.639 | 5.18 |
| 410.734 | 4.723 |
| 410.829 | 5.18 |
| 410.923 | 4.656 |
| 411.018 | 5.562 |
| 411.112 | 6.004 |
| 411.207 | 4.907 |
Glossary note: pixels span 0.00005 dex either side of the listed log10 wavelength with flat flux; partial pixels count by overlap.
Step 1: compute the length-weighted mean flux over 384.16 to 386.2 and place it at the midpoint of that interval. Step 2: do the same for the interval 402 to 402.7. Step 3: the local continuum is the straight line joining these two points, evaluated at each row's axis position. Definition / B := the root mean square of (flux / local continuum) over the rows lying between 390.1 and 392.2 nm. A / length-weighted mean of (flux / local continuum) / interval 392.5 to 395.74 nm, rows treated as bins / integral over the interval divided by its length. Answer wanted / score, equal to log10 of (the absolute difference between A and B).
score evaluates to -1.0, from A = 0.91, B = 1.01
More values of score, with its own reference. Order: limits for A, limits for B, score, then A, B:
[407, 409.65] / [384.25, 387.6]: -0.8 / 0.88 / 1.05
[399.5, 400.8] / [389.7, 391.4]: -1.7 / 1.04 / 1.02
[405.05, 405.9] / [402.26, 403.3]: -0.9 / 1.07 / 0.96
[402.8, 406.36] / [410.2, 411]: -0.6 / 1.04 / 0.77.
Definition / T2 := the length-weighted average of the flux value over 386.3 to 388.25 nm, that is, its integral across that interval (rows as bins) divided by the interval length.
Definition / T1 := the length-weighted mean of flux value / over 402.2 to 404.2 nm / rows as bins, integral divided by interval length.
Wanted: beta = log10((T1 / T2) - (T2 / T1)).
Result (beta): -0.67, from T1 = 6.07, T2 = 5.46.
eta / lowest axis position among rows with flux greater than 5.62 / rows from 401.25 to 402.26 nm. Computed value 401.292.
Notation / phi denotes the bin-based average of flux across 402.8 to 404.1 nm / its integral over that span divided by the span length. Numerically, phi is 6.1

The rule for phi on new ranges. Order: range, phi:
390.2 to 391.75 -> 5.5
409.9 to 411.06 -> 5.1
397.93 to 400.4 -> 6.0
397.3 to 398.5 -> 5.0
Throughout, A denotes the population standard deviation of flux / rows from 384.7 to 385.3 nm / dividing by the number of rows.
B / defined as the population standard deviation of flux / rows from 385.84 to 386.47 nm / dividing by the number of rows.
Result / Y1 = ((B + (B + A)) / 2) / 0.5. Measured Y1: 1.14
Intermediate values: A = 0.37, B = 0.39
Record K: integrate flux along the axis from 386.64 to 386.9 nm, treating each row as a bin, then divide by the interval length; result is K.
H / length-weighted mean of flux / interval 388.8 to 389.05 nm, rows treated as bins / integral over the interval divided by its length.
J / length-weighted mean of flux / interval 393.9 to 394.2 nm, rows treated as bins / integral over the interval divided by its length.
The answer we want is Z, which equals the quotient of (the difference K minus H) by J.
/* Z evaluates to 0.12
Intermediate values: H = 5.4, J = 5.5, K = 6.0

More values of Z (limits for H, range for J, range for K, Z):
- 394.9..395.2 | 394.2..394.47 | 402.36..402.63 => 0.03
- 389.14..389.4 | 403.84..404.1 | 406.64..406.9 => 0.37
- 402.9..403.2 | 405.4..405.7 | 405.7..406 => 0.17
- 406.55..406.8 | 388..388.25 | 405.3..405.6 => 0.03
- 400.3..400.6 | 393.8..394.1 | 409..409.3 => -0.24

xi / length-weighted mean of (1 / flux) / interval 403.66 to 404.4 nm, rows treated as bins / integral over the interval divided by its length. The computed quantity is 0.153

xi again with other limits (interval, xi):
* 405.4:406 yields 0.149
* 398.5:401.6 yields 0.164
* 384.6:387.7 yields 0.186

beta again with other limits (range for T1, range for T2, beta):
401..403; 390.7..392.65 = -0.67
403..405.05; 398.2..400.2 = -0.90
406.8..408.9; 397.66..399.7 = -1.63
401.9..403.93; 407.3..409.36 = -0.86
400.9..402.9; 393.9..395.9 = -0.66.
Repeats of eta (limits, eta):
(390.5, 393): 390.895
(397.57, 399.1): 397.979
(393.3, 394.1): 394.058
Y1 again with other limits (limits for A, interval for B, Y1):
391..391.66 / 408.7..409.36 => 0.98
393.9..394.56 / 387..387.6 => 1.36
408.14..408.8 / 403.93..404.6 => 1.70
